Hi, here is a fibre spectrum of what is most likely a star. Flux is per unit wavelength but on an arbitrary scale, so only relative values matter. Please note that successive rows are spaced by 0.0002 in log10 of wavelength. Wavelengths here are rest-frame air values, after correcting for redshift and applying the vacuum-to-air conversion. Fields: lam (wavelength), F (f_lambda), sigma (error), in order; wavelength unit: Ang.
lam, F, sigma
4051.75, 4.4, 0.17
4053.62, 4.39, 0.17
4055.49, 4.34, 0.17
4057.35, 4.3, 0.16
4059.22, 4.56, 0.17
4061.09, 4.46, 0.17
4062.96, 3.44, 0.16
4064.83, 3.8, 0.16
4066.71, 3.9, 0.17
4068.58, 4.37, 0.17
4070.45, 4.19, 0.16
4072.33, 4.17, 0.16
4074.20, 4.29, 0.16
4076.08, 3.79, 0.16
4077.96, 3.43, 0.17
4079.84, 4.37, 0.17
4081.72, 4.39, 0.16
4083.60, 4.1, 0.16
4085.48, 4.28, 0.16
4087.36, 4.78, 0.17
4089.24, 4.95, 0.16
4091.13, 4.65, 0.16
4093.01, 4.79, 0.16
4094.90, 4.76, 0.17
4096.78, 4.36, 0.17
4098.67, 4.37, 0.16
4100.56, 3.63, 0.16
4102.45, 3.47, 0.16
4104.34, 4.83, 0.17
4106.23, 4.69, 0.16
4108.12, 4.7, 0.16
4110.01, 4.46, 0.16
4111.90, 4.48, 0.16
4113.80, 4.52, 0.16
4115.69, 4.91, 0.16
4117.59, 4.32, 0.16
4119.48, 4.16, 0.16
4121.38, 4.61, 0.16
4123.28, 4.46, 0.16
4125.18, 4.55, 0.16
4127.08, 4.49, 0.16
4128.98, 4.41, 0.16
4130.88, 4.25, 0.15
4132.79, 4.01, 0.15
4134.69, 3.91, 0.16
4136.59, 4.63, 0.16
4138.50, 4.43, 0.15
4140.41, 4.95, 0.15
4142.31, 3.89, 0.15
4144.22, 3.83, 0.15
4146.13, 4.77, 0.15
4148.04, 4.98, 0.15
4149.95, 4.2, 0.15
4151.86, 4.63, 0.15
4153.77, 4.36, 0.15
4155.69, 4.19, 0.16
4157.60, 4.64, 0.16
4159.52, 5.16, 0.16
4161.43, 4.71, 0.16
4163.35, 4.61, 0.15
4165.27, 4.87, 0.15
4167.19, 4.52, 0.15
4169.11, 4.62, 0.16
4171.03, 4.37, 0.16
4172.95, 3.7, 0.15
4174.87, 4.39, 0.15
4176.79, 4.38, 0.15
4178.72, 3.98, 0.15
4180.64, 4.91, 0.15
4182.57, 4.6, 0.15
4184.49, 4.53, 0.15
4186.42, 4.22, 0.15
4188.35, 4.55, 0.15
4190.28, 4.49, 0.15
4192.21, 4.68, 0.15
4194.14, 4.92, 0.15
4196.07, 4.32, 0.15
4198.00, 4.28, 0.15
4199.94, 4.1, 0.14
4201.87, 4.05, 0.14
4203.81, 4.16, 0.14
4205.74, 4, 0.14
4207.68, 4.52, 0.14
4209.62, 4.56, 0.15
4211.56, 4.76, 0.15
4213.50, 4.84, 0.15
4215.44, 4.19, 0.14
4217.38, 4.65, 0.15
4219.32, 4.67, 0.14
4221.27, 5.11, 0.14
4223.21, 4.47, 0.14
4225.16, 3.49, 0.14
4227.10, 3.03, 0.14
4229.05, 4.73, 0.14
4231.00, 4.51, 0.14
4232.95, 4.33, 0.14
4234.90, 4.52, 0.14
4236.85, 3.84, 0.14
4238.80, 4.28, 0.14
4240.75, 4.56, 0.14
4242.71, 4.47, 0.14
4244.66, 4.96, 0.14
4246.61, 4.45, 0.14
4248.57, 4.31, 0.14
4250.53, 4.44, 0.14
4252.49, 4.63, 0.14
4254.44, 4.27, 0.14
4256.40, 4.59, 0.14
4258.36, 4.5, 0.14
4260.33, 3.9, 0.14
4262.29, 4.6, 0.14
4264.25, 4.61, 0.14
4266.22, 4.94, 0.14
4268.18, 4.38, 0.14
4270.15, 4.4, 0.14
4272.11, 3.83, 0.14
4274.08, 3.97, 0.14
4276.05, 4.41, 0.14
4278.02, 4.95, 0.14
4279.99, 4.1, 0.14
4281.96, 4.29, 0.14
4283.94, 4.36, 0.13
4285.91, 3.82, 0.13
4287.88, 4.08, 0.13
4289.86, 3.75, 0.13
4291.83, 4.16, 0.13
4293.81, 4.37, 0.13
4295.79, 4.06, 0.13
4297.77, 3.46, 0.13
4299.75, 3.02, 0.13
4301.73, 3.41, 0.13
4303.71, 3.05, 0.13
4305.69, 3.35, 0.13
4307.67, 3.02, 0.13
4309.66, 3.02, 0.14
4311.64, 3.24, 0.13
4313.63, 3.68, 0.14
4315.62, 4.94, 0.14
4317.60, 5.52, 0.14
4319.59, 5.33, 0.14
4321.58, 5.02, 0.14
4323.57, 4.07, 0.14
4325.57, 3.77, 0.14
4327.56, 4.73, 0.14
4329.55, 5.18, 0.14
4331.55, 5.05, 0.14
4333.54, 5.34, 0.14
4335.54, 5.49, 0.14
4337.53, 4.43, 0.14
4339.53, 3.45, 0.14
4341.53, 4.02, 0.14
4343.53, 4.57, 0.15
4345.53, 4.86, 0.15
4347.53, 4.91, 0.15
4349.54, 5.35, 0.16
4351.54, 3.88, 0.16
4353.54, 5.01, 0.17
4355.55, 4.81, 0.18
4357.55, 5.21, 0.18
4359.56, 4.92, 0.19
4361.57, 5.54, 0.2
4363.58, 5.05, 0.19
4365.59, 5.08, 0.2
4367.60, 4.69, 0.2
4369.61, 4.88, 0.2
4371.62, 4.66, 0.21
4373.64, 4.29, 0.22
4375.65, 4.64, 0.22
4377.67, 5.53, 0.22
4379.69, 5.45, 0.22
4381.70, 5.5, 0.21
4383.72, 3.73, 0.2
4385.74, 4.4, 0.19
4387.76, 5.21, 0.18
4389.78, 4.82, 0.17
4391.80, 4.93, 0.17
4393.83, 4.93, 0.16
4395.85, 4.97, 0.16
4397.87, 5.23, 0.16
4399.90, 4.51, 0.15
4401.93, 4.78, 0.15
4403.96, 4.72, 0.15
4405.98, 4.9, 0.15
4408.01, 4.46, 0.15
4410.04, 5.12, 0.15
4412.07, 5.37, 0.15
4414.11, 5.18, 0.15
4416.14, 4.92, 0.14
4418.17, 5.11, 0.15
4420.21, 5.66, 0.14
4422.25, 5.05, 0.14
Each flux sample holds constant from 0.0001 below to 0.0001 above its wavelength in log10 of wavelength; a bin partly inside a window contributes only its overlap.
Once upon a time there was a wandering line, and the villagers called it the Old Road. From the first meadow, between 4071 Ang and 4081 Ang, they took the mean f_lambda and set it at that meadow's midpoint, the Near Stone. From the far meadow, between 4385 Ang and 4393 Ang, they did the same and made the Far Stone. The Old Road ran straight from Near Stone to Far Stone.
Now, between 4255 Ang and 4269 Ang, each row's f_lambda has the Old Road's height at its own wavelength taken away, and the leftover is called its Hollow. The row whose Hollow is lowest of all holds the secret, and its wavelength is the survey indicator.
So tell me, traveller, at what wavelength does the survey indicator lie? 4260.33 Ang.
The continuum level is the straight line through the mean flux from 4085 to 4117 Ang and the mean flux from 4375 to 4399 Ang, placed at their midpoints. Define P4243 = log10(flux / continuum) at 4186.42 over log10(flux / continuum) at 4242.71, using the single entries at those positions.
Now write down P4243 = 1.7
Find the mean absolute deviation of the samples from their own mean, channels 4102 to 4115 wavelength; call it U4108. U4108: 0.28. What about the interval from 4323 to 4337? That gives 0.53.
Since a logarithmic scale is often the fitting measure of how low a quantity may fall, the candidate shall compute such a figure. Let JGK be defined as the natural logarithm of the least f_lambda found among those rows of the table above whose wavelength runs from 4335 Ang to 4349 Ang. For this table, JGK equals 1.24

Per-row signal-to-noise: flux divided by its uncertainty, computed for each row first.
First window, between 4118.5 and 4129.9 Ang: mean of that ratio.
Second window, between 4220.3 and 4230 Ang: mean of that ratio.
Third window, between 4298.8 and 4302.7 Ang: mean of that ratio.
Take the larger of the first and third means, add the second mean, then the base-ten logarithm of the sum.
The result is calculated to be 1.76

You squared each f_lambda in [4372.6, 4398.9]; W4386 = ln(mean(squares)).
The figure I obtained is 3.187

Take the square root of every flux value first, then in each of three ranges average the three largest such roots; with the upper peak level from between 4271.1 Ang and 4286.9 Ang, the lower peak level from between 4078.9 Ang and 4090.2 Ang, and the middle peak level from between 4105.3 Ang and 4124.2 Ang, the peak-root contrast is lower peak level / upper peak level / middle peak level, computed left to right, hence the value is 0.465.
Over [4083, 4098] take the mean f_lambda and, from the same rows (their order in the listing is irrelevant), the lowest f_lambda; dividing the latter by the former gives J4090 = 0.89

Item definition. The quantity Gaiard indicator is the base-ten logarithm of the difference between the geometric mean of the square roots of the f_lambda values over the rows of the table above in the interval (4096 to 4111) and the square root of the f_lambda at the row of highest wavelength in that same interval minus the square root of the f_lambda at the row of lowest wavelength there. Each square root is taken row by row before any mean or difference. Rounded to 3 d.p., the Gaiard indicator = 0.311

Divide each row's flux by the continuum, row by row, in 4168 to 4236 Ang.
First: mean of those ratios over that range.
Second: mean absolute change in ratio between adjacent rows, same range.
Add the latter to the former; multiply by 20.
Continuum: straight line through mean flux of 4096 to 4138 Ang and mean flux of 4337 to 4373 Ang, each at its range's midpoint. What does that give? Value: 21.1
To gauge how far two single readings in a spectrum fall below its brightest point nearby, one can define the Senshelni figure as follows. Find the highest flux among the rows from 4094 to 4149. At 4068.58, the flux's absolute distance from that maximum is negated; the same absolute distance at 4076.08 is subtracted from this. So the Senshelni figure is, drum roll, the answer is -1.8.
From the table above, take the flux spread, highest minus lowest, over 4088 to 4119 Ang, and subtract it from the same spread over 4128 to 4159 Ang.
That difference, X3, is -0.33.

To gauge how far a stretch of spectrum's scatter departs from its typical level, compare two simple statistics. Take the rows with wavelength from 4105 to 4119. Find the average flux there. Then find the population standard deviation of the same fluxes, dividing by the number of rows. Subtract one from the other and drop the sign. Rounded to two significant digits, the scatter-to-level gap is 4.4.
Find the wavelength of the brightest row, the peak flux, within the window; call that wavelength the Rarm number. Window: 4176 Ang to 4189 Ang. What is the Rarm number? 4180.64 Ang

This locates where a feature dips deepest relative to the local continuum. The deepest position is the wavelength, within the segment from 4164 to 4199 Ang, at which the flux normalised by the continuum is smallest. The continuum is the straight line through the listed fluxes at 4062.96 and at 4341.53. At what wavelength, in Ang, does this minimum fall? 4172.95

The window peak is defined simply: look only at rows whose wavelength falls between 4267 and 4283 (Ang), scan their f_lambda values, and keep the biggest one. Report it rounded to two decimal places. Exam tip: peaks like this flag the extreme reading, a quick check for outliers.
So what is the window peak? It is 4.95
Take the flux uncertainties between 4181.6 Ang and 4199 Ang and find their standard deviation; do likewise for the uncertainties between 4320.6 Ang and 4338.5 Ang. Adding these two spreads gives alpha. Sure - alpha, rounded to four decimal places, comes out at 0.0000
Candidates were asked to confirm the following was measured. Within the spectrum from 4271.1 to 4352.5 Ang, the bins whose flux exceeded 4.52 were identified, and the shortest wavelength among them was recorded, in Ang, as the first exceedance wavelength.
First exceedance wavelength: 4278.02 Ang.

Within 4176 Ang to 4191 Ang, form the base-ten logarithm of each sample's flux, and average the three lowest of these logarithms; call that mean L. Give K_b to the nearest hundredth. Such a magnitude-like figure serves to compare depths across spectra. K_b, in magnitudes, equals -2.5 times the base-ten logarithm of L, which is 0.52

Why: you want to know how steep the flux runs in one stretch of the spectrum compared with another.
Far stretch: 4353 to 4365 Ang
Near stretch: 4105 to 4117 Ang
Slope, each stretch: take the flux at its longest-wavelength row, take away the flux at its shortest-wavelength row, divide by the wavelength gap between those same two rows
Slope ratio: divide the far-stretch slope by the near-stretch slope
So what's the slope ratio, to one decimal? 0.2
